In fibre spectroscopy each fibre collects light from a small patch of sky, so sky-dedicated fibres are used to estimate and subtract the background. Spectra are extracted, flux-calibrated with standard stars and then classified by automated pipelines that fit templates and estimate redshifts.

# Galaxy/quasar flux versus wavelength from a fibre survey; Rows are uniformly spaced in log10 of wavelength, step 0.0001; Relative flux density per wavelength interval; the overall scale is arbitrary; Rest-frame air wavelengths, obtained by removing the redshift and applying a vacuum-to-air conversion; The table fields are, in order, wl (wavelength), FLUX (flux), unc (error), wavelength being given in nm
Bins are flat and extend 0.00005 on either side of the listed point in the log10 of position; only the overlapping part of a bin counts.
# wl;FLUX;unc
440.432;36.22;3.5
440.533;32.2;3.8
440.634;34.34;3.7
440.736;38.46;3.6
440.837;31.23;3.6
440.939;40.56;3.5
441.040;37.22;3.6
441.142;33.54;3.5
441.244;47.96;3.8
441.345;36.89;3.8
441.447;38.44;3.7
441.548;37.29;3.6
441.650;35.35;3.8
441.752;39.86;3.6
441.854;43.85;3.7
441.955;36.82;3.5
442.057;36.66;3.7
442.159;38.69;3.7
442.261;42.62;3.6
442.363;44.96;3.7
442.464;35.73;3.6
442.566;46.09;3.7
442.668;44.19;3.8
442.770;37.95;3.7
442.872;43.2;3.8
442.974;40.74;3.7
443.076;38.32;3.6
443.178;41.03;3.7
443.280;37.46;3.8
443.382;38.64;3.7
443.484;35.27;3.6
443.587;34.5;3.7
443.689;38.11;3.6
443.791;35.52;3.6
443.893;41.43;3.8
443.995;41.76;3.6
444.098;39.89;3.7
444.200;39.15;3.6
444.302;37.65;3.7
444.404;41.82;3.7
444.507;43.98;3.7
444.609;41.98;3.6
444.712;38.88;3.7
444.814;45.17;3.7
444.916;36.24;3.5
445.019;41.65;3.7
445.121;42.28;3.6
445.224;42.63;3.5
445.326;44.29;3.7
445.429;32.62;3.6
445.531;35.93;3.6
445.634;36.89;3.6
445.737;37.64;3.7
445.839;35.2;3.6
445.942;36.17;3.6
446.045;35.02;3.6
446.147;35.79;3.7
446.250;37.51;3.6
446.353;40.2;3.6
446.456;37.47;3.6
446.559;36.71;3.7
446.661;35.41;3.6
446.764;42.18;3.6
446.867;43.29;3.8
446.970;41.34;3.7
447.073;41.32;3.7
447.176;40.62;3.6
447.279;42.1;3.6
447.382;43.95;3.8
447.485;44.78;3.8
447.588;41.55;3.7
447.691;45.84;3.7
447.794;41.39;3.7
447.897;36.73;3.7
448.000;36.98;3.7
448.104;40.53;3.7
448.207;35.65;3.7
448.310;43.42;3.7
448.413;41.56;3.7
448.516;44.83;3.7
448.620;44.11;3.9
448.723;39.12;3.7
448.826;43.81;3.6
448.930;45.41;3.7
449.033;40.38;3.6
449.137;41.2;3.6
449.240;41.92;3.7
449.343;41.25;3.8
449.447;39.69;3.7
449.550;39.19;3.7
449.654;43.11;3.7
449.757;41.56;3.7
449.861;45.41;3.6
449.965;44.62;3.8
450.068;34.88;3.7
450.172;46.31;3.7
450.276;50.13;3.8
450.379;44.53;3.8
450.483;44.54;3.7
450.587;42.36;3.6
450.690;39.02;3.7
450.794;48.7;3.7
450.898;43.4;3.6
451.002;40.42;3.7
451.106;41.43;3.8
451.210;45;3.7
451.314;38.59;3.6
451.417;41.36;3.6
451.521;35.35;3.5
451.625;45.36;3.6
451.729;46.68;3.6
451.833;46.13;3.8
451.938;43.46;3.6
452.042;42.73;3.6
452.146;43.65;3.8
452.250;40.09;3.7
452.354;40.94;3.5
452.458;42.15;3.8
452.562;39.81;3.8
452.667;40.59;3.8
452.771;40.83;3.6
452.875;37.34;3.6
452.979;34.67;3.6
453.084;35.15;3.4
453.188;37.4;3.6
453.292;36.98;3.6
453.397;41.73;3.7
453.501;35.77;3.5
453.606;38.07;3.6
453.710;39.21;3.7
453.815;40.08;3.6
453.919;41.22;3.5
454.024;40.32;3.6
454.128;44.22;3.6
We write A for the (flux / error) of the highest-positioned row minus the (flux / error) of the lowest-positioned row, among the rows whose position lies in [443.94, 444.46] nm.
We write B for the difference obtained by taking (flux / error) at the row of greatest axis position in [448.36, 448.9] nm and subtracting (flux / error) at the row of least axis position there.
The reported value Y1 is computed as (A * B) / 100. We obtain -0.003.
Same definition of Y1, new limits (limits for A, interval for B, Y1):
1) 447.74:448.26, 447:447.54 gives -0.010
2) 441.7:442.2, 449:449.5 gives 0.003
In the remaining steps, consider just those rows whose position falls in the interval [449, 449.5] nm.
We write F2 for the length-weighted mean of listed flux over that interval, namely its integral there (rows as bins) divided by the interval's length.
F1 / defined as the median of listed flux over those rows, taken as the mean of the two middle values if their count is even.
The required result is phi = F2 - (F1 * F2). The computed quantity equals -1645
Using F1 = 41.2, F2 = 41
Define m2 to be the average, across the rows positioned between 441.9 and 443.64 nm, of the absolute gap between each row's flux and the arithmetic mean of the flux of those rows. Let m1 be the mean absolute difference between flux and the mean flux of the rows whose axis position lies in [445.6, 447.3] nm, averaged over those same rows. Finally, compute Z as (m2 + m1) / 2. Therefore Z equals 2.8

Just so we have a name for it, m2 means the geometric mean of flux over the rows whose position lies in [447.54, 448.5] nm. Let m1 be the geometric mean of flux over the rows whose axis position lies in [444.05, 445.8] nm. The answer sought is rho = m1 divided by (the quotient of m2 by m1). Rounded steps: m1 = 39.8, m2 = 40.3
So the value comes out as 39.3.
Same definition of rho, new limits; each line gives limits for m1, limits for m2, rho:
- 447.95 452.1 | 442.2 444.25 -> 44.9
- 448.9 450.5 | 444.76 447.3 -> 46.7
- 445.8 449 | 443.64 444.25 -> 41.1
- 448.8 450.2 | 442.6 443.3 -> 43.6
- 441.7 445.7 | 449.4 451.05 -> 36.8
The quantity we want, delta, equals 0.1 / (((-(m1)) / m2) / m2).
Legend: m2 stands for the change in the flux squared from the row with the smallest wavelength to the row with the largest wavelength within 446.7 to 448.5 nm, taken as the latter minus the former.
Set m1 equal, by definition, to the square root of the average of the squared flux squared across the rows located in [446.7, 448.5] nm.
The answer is 0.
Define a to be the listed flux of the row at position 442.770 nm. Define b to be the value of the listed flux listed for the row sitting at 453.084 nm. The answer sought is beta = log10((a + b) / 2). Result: 1.56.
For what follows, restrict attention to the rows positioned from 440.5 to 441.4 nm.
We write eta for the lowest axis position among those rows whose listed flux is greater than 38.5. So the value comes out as 440.939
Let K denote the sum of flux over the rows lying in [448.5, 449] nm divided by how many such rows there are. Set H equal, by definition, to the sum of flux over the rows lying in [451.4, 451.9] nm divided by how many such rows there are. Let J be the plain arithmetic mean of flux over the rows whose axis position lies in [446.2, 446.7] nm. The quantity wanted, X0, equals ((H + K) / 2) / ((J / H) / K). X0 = 2155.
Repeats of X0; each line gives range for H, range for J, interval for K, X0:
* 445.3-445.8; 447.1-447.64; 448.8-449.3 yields 1497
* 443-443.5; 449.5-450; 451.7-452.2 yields 1641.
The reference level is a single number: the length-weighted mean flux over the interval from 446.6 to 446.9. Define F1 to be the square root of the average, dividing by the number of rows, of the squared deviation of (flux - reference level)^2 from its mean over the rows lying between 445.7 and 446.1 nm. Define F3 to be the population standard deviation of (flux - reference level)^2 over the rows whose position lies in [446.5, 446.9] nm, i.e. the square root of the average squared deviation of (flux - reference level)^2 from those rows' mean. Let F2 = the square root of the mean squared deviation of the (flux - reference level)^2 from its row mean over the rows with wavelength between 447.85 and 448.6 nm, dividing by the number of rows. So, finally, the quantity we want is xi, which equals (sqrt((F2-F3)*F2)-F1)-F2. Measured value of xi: -12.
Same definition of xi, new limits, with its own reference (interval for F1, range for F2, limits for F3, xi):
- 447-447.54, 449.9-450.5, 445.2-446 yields -17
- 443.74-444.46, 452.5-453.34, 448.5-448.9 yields -12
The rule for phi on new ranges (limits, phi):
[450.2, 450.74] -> -1927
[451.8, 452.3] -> -1828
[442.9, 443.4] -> -1486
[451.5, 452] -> -1943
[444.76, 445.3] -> -1724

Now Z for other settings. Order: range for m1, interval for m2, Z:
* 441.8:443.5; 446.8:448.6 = 2.5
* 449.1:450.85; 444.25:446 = 3.1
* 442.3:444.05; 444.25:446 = 3.2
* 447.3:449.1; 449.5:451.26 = 2.7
